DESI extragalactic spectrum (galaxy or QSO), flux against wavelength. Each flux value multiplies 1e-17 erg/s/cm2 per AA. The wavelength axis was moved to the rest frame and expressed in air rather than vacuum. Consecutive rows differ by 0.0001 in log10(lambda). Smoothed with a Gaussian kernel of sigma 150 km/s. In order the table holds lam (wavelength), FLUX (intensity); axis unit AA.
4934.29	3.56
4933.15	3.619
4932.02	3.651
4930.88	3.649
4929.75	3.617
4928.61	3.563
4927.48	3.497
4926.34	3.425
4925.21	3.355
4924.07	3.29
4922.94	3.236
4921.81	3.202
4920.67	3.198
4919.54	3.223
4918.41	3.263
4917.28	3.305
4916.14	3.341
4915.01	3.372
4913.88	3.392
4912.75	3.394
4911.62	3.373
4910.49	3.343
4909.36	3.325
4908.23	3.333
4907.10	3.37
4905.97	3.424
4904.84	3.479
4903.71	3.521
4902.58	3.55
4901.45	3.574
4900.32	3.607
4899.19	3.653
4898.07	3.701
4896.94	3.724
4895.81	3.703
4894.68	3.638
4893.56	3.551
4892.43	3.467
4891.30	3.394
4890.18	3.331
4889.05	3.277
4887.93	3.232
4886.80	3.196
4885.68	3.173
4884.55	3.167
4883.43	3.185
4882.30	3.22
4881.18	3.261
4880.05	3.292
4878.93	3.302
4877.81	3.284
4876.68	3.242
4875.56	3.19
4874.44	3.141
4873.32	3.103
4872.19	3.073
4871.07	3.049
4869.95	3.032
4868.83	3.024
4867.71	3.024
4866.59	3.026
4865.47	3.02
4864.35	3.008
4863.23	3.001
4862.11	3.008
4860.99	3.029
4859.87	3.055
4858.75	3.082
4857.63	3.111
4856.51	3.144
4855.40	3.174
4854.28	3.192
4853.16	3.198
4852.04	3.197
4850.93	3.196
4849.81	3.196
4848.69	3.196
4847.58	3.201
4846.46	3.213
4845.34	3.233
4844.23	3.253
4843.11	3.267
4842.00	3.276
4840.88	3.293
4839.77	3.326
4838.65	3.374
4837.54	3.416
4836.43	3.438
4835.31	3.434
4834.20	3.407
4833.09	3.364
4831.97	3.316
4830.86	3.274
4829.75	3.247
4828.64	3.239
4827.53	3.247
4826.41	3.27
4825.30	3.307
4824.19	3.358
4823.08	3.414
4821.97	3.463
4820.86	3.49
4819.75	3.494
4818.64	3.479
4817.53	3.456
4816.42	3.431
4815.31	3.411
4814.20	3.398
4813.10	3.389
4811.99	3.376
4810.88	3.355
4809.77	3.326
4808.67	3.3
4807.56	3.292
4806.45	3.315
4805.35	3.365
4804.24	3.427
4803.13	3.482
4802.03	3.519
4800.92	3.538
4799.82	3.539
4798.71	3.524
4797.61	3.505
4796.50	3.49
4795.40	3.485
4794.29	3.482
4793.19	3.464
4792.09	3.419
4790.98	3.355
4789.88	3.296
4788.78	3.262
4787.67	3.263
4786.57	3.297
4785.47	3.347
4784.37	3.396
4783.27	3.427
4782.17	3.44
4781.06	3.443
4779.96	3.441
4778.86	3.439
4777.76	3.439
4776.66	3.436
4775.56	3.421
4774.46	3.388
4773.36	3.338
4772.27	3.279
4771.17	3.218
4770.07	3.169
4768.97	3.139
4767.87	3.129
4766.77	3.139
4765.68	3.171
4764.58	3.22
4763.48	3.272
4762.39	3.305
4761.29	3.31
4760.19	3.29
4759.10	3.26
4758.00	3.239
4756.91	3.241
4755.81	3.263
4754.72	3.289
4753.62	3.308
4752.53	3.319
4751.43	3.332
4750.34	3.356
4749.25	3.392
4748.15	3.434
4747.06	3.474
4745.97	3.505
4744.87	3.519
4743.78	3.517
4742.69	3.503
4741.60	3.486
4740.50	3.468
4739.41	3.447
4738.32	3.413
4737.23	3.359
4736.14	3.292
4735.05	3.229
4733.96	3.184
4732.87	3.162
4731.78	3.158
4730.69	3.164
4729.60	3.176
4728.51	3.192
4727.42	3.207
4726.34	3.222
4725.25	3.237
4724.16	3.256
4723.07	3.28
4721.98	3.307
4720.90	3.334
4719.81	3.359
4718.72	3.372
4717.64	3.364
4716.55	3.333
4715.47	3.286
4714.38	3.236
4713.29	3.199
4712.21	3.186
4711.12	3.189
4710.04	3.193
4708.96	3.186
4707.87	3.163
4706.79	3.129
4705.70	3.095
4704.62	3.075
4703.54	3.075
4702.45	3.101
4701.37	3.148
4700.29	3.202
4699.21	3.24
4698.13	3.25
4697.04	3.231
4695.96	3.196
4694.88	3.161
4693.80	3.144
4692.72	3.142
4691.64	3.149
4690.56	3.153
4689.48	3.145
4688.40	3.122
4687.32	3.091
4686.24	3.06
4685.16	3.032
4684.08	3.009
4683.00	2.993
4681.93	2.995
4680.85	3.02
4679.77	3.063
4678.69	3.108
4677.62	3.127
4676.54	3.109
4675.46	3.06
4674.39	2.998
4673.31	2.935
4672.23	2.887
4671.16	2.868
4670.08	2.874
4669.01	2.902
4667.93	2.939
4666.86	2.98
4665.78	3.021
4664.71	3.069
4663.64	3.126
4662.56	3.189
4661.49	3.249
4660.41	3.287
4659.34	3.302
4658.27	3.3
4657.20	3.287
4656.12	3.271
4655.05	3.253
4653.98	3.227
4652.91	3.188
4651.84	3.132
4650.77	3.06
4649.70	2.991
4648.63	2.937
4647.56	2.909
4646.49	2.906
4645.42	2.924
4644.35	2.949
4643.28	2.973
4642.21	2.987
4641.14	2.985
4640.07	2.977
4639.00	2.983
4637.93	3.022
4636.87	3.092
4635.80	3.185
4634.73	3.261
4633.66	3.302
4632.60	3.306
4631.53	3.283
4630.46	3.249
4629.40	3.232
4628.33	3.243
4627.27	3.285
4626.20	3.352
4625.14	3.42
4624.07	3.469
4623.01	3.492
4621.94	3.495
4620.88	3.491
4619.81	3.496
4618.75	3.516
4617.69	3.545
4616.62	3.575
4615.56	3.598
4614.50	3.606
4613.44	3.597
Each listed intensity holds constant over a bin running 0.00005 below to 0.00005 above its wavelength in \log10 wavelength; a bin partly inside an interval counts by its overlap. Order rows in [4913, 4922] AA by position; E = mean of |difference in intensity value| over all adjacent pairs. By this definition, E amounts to 0.028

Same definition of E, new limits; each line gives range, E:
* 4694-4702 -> 0.032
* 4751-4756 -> 0.017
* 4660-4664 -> 0.054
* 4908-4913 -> 0.019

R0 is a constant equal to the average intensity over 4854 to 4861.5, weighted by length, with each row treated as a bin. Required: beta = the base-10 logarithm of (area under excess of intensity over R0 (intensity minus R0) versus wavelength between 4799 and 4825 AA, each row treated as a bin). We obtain 0.90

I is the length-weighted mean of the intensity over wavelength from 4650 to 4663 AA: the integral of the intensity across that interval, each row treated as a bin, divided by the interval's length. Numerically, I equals 3.2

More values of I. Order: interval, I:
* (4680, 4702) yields 3.1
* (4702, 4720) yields 3.2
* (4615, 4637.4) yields 3.4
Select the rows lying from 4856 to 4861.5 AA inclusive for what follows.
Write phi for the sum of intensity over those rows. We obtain 15.42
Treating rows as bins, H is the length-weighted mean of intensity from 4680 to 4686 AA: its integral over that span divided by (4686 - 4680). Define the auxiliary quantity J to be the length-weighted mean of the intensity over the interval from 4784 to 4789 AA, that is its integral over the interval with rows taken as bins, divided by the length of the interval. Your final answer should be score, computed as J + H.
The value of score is 6.33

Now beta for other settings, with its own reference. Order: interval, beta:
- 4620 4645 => 0.44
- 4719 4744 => 0.68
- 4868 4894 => 0.46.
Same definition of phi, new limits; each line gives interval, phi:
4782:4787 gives 16.91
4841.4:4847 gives 16.24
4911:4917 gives 16.87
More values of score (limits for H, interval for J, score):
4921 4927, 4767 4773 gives 6.49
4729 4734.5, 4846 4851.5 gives 6.37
